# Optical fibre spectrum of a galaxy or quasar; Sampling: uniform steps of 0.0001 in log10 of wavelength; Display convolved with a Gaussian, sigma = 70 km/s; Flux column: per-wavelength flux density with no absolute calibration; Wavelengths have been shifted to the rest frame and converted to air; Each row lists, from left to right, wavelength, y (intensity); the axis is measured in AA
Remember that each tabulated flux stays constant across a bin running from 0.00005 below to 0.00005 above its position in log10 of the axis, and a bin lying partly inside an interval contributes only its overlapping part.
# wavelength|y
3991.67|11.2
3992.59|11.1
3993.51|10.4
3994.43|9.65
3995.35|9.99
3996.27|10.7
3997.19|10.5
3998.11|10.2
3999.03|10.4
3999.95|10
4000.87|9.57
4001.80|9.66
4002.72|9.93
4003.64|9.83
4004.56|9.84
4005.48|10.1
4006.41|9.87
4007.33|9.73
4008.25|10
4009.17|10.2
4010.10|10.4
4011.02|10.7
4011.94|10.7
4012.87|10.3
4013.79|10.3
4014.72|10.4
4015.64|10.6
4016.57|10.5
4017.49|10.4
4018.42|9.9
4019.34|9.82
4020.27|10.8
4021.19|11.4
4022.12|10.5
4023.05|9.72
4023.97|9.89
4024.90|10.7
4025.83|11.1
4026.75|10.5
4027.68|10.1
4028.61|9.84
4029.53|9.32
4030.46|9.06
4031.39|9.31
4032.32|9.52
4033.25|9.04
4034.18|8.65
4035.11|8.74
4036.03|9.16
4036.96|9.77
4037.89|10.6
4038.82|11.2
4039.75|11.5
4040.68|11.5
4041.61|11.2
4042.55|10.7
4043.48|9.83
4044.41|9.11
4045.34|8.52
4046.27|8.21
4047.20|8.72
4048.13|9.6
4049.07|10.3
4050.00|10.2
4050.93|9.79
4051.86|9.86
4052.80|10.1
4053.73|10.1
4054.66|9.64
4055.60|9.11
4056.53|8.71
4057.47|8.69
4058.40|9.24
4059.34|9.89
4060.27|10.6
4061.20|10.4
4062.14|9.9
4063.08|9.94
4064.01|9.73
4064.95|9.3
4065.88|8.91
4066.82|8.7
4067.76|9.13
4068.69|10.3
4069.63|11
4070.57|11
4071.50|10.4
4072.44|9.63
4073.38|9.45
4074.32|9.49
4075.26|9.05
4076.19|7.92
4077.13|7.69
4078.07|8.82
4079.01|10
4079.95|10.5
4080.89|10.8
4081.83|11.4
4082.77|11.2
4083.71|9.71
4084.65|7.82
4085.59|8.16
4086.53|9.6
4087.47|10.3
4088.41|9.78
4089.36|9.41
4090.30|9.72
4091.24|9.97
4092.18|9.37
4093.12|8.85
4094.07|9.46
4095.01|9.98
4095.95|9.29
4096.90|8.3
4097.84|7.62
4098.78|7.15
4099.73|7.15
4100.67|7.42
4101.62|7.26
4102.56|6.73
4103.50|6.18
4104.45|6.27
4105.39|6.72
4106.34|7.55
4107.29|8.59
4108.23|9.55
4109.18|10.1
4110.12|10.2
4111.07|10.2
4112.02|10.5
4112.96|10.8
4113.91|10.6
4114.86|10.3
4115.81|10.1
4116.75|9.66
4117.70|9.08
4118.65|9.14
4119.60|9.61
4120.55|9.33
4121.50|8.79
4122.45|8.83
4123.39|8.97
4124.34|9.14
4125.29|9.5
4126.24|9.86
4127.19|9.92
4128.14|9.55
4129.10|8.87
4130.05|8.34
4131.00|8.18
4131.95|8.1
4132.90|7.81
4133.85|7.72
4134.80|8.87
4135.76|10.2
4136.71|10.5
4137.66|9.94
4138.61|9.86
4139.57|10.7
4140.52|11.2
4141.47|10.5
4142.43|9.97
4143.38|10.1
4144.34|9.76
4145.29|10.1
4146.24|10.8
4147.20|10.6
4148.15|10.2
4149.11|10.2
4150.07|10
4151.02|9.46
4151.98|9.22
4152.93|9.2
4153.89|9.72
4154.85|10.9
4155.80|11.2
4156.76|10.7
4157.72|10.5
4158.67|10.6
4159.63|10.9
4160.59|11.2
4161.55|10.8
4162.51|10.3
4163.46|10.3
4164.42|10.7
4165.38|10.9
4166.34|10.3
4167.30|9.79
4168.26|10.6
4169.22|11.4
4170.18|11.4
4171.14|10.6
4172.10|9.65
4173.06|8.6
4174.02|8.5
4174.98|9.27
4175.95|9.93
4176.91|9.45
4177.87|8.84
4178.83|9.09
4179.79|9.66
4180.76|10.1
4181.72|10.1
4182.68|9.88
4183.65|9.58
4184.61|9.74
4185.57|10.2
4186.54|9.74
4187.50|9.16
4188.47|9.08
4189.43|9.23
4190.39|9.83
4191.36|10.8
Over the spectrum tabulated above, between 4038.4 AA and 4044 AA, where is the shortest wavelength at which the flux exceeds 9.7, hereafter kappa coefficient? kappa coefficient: 4038.82 AA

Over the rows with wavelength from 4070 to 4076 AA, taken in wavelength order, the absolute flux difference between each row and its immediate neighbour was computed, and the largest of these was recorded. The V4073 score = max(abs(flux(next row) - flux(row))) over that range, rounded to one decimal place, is 0.8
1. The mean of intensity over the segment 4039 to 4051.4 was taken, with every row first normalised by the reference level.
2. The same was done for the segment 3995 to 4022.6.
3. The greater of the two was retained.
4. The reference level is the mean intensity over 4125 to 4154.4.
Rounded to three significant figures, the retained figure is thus 1.06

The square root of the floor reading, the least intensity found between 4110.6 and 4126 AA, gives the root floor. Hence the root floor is 2.96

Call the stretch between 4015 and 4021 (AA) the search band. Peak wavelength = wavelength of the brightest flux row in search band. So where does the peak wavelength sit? 4020.27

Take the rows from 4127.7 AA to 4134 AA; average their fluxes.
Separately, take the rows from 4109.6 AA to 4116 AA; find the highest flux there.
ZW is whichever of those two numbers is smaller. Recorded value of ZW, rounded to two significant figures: 8.4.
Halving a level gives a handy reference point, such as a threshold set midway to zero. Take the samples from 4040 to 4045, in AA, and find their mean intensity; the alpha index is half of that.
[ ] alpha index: 5.2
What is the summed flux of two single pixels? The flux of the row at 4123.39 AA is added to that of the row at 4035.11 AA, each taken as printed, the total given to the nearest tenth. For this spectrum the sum 17.7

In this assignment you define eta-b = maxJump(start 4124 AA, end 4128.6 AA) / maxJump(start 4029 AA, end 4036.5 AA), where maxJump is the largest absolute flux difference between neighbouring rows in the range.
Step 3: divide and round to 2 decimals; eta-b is 0.77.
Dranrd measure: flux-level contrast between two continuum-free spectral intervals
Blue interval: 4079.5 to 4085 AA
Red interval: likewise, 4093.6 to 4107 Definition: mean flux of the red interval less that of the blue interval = -2.6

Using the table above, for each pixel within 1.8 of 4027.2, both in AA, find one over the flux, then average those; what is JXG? 0.096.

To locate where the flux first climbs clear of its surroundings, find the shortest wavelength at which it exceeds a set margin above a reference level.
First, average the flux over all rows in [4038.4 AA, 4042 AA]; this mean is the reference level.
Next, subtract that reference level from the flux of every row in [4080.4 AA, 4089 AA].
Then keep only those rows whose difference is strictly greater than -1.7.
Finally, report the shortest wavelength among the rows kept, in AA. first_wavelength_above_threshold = 4080.89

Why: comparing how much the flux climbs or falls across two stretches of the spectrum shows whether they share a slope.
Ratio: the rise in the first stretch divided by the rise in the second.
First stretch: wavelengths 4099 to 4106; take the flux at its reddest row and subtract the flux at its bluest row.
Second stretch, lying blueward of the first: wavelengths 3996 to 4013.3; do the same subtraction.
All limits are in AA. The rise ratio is 1.1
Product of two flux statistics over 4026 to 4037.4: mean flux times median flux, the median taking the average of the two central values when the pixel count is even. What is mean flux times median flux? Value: 88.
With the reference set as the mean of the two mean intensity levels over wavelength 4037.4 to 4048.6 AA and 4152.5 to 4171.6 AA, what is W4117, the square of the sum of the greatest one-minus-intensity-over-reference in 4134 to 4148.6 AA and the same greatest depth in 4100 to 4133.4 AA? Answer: 0.29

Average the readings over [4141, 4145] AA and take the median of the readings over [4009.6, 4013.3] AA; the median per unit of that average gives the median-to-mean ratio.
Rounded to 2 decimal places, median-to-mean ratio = 1.05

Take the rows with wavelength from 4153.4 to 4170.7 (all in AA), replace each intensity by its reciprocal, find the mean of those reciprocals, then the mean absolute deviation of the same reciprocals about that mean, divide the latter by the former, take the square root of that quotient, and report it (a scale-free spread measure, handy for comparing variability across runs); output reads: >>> 0.187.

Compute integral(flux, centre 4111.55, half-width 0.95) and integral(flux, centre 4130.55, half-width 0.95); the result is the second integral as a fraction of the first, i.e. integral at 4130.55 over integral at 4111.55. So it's 0.80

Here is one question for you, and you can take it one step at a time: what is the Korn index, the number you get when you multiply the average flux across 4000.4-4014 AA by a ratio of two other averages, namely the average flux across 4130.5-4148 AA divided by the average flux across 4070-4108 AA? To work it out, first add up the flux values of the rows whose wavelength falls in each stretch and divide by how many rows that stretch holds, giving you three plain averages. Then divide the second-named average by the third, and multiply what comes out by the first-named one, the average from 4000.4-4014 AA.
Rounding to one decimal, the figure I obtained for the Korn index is 11.0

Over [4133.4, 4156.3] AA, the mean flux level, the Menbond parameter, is 10.0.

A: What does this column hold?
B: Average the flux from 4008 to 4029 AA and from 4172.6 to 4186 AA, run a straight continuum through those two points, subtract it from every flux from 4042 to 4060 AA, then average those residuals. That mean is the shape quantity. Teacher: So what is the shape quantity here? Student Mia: -0.7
